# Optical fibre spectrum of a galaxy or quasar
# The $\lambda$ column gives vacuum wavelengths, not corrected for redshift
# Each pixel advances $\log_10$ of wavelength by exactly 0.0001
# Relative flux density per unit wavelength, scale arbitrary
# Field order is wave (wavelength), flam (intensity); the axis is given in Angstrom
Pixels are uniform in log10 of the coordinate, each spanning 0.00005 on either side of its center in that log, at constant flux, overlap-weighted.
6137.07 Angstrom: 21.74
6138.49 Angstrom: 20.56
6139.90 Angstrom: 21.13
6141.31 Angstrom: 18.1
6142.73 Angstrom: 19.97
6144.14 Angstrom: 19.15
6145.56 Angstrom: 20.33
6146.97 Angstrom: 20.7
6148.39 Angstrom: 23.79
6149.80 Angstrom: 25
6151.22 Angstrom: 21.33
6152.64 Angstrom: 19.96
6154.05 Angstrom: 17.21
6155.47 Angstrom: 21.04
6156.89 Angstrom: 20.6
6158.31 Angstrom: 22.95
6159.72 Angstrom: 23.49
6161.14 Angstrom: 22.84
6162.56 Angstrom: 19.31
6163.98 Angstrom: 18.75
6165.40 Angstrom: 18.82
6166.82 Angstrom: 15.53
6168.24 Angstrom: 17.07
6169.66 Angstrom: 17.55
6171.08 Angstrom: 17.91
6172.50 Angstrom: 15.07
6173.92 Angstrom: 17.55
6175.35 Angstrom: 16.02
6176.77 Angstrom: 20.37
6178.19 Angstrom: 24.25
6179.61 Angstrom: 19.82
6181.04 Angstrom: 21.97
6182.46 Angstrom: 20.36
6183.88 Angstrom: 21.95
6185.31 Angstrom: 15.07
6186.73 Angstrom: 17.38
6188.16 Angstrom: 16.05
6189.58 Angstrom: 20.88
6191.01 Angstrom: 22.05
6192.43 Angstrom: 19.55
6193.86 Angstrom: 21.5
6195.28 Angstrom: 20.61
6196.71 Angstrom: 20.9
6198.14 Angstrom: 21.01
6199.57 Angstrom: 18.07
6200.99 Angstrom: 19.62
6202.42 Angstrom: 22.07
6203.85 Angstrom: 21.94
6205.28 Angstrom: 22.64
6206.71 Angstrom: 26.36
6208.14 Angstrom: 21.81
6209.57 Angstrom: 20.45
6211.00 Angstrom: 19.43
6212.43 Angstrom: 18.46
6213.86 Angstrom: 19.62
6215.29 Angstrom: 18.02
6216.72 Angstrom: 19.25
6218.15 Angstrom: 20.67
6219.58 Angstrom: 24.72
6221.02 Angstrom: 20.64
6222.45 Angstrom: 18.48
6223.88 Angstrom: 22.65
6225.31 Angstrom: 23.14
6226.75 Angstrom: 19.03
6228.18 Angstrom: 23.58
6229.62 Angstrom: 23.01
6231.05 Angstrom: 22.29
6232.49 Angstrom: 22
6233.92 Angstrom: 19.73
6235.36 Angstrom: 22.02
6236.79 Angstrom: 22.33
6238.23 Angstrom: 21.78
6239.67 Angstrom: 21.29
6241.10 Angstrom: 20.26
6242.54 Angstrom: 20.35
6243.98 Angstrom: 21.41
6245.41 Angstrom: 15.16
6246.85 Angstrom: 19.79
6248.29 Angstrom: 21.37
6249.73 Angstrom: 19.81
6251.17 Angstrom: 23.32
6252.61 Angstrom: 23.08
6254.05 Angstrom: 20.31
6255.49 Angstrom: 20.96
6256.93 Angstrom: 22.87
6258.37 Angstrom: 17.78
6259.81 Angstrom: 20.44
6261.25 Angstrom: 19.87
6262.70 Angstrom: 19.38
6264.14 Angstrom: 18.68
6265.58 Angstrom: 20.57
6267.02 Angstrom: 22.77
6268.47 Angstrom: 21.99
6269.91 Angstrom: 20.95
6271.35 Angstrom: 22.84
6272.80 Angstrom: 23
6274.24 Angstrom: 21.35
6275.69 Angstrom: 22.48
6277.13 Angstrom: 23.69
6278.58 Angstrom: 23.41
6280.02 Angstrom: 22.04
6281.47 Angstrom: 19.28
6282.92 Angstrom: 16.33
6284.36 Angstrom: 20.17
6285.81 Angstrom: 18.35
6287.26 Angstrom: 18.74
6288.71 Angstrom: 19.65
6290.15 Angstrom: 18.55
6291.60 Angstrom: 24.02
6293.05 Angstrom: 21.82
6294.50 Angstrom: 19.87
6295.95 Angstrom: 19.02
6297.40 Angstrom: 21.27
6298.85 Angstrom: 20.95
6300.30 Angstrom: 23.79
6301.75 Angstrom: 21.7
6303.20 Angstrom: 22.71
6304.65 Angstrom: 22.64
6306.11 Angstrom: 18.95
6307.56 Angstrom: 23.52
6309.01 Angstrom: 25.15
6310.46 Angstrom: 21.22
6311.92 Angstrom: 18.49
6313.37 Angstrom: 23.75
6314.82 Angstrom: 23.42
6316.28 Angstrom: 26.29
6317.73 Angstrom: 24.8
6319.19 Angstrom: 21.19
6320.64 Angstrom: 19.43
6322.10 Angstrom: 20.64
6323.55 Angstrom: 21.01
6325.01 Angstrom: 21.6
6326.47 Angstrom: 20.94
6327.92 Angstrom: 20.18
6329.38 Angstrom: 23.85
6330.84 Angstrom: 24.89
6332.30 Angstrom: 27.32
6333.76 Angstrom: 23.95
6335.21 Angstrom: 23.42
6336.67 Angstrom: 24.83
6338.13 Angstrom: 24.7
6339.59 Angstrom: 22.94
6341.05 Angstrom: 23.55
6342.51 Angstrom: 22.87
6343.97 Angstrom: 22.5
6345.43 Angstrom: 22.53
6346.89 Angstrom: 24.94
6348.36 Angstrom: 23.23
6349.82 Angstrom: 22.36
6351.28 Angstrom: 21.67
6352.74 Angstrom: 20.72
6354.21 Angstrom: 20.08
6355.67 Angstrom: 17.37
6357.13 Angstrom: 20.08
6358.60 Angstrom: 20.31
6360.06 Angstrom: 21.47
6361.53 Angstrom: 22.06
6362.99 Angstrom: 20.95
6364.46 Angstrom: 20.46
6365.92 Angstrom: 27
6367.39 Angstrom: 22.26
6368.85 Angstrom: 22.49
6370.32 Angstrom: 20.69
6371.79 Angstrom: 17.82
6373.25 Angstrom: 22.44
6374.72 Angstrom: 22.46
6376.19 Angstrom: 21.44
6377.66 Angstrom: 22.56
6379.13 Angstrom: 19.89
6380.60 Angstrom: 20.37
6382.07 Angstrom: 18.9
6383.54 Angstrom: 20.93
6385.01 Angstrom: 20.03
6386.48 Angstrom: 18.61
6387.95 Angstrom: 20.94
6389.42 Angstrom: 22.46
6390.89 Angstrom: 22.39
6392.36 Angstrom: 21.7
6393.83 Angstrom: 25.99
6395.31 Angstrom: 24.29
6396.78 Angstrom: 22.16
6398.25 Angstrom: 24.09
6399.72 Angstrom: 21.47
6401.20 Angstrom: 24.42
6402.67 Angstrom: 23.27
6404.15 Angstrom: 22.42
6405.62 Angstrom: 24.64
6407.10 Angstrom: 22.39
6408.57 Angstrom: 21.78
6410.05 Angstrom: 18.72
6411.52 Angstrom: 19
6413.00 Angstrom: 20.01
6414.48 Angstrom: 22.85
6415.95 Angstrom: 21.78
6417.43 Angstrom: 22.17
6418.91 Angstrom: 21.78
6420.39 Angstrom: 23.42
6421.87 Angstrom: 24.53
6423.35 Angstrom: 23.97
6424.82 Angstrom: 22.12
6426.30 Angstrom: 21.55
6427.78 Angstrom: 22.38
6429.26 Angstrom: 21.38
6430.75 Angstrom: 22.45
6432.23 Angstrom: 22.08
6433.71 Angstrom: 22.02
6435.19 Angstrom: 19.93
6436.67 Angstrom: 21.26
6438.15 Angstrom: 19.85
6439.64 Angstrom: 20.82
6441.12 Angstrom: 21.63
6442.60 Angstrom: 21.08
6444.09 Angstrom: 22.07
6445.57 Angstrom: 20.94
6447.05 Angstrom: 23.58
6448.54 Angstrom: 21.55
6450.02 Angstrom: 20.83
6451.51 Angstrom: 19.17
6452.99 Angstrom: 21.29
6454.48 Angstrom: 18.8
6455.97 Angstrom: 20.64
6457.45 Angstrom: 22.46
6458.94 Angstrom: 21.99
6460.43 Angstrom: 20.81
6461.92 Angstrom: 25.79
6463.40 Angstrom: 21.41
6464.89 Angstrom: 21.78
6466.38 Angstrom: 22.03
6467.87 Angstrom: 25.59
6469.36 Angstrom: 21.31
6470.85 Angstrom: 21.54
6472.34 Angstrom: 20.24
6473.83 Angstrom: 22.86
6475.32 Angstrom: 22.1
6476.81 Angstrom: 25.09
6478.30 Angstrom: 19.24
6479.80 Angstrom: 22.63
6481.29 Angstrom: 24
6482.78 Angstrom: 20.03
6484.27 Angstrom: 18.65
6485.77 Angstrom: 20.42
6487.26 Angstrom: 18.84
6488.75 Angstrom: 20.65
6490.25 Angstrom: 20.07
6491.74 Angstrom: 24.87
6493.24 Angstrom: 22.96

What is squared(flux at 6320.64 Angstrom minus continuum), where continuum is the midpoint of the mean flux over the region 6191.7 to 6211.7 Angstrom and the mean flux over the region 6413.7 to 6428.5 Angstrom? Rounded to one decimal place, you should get 6.1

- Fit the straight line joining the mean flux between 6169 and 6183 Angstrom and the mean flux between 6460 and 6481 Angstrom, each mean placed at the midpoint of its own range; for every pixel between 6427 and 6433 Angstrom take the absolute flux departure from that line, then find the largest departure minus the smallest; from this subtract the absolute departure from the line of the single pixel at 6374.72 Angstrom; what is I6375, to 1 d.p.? -0.8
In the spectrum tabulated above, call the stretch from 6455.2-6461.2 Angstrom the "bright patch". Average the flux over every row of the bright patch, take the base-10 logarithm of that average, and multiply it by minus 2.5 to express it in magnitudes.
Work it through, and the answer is -3.33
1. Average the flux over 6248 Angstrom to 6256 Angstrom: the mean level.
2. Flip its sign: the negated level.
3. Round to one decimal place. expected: -21.5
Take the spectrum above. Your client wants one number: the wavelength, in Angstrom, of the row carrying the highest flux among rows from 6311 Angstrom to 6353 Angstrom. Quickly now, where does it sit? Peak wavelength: 6332.30 Angstrom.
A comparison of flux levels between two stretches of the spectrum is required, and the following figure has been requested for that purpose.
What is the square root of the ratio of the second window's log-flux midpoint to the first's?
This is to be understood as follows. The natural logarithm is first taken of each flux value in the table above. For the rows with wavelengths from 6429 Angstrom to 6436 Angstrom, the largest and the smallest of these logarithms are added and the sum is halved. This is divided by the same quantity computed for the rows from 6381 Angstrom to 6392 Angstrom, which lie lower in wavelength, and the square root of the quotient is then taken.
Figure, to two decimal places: 1.01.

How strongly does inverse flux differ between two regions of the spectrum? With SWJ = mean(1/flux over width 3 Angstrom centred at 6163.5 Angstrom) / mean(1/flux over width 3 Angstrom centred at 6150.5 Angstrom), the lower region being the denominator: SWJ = 1.21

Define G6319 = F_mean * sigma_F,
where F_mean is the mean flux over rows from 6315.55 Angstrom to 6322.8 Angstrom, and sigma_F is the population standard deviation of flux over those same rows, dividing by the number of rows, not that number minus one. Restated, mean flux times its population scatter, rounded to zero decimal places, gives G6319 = 59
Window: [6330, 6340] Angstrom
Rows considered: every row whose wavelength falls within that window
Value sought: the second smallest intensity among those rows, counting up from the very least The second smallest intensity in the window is 23.42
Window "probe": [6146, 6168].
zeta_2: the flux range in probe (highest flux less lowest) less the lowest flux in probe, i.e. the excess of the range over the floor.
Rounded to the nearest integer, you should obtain -6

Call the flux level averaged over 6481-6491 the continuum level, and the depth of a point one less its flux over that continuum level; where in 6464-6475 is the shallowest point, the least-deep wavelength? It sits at 6467.87 Angstrom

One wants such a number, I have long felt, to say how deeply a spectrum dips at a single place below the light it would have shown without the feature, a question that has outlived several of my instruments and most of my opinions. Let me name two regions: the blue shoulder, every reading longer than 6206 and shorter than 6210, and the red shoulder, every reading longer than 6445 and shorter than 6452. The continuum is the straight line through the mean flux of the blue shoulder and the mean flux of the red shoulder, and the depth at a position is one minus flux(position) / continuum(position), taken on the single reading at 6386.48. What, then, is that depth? 0.14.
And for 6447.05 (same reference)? -0.11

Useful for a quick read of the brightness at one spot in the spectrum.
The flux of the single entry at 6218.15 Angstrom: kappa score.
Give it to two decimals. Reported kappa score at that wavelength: 20.67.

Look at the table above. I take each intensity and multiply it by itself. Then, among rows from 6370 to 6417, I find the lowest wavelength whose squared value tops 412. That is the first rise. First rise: 6370.32 Angstrom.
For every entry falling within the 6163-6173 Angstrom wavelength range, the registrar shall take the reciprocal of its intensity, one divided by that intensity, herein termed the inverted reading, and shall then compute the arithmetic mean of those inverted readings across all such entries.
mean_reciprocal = 0.058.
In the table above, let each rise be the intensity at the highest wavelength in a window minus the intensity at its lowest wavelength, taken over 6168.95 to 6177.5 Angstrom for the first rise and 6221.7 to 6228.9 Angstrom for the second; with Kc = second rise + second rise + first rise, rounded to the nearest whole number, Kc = 13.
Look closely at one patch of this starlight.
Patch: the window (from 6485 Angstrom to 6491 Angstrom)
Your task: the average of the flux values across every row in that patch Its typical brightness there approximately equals 20.0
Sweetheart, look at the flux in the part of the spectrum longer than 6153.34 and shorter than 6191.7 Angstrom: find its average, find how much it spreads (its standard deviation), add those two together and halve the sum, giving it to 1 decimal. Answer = 11.0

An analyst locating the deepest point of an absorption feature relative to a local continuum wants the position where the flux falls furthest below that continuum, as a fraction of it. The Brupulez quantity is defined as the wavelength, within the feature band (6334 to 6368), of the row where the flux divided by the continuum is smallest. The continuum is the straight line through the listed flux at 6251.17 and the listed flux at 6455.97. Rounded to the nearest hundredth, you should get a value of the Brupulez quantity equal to 6355.67 Angstrom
